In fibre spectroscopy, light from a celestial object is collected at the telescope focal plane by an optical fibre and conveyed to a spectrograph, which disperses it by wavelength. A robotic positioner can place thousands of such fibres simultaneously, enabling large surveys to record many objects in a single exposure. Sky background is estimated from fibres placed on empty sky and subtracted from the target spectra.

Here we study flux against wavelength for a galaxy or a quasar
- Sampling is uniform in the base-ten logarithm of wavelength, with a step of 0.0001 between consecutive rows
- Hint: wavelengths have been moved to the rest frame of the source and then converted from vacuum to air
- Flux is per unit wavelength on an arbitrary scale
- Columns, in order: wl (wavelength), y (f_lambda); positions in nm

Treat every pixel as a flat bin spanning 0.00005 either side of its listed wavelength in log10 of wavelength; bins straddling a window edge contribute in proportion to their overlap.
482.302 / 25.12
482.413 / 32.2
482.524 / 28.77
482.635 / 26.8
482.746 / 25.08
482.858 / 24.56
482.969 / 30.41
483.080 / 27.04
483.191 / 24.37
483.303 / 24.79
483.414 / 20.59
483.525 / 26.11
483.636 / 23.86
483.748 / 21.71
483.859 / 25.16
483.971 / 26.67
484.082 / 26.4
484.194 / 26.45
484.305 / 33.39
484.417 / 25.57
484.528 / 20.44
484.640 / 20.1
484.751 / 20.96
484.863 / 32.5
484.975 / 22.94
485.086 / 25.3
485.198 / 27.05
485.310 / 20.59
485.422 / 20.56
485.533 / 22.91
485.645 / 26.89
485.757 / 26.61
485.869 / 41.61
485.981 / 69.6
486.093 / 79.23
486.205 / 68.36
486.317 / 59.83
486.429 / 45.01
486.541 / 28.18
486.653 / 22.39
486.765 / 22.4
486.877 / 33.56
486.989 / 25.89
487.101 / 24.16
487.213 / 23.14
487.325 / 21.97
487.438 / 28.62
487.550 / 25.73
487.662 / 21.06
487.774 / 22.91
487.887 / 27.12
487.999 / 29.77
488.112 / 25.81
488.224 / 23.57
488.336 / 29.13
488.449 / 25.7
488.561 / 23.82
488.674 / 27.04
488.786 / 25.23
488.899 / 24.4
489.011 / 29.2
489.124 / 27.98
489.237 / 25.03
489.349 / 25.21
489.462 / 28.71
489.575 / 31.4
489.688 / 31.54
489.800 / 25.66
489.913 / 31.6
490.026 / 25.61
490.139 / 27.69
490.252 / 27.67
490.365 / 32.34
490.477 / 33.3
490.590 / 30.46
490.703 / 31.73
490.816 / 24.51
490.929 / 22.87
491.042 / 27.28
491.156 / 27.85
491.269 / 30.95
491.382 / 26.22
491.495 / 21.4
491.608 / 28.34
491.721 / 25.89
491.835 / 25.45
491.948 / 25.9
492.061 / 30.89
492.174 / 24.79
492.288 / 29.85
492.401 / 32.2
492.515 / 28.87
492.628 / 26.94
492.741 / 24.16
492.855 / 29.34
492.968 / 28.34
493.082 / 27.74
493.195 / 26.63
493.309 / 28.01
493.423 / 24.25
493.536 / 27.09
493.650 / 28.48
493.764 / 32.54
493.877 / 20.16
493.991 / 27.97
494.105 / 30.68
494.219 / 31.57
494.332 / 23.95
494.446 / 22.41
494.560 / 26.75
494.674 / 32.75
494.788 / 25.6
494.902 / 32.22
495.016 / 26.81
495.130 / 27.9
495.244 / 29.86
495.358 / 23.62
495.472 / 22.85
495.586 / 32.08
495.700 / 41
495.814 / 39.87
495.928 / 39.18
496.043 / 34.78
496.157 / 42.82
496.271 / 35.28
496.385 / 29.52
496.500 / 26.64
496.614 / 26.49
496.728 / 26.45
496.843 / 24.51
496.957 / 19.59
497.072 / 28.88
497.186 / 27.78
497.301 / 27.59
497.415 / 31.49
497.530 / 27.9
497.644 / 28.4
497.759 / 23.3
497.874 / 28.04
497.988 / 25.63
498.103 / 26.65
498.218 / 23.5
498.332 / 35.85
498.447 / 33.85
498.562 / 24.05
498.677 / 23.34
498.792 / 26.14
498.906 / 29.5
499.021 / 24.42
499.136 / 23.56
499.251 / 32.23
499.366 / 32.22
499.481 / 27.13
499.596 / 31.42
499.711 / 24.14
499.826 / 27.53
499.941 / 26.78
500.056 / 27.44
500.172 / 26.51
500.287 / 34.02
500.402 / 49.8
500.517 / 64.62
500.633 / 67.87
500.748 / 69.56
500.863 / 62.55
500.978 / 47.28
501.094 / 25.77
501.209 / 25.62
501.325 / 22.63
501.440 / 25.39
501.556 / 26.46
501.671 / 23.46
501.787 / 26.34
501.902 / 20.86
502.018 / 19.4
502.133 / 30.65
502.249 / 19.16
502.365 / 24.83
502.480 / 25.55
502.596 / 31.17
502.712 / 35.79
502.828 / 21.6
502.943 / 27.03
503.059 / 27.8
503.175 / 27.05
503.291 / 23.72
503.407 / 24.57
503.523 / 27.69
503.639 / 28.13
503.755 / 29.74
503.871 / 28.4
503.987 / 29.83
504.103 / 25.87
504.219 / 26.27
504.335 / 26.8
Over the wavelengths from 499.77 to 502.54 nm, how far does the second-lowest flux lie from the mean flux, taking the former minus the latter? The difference -14.8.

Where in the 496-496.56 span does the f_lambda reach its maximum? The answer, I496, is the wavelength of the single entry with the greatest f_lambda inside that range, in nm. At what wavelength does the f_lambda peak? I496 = 496.157 nm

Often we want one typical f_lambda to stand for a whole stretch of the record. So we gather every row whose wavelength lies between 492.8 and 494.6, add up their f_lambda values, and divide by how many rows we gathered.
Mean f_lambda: 27.2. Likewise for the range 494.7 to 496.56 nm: 31.9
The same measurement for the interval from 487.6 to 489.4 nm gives 25.8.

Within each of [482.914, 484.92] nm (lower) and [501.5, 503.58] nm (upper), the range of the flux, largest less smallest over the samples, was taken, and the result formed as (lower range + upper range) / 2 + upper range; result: 32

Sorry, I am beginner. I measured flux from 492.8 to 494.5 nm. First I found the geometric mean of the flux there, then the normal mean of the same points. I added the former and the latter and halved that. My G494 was 27.2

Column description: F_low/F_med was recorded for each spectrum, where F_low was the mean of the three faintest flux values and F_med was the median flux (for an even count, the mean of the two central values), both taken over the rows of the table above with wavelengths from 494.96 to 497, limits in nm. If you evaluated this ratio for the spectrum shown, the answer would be 0.77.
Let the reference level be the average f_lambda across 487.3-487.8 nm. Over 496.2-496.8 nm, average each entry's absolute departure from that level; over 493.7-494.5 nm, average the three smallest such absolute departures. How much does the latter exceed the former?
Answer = -2.9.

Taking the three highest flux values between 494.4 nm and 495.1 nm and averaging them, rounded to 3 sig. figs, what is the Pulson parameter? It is 30.6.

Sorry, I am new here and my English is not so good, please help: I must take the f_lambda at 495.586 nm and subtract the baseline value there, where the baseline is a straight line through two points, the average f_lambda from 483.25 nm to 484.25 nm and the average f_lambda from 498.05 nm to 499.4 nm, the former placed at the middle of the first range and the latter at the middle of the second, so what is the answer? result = 5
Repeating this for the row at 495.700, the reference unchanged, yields 14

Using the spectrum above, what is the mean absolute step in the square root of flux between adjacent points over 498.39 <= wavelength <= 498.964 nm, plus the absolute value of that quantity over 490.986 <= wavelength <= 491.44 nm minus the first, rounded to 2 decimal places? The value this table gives 0.53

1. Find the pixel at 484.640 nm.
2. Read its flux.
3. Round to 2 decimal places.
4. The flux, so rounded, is 20.10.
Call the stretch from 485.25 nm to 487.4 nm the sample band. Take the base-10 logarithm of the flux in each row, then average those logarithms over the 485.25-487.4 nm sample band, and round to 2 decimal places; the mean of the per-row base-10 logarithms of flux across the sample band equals 1.51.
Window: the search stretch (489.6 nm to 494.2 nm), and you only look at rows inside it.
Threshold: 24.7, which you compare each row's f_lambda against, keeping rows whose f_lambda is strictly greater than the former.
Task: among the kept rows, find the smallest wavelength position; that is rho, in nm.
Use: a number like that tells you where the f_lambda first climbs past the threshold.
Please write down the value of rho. 489.688 nm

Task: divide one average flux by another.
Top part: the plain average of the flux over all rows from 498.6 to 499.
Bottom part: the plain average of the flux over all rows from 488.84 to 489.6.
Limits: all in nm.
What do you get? 0.96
